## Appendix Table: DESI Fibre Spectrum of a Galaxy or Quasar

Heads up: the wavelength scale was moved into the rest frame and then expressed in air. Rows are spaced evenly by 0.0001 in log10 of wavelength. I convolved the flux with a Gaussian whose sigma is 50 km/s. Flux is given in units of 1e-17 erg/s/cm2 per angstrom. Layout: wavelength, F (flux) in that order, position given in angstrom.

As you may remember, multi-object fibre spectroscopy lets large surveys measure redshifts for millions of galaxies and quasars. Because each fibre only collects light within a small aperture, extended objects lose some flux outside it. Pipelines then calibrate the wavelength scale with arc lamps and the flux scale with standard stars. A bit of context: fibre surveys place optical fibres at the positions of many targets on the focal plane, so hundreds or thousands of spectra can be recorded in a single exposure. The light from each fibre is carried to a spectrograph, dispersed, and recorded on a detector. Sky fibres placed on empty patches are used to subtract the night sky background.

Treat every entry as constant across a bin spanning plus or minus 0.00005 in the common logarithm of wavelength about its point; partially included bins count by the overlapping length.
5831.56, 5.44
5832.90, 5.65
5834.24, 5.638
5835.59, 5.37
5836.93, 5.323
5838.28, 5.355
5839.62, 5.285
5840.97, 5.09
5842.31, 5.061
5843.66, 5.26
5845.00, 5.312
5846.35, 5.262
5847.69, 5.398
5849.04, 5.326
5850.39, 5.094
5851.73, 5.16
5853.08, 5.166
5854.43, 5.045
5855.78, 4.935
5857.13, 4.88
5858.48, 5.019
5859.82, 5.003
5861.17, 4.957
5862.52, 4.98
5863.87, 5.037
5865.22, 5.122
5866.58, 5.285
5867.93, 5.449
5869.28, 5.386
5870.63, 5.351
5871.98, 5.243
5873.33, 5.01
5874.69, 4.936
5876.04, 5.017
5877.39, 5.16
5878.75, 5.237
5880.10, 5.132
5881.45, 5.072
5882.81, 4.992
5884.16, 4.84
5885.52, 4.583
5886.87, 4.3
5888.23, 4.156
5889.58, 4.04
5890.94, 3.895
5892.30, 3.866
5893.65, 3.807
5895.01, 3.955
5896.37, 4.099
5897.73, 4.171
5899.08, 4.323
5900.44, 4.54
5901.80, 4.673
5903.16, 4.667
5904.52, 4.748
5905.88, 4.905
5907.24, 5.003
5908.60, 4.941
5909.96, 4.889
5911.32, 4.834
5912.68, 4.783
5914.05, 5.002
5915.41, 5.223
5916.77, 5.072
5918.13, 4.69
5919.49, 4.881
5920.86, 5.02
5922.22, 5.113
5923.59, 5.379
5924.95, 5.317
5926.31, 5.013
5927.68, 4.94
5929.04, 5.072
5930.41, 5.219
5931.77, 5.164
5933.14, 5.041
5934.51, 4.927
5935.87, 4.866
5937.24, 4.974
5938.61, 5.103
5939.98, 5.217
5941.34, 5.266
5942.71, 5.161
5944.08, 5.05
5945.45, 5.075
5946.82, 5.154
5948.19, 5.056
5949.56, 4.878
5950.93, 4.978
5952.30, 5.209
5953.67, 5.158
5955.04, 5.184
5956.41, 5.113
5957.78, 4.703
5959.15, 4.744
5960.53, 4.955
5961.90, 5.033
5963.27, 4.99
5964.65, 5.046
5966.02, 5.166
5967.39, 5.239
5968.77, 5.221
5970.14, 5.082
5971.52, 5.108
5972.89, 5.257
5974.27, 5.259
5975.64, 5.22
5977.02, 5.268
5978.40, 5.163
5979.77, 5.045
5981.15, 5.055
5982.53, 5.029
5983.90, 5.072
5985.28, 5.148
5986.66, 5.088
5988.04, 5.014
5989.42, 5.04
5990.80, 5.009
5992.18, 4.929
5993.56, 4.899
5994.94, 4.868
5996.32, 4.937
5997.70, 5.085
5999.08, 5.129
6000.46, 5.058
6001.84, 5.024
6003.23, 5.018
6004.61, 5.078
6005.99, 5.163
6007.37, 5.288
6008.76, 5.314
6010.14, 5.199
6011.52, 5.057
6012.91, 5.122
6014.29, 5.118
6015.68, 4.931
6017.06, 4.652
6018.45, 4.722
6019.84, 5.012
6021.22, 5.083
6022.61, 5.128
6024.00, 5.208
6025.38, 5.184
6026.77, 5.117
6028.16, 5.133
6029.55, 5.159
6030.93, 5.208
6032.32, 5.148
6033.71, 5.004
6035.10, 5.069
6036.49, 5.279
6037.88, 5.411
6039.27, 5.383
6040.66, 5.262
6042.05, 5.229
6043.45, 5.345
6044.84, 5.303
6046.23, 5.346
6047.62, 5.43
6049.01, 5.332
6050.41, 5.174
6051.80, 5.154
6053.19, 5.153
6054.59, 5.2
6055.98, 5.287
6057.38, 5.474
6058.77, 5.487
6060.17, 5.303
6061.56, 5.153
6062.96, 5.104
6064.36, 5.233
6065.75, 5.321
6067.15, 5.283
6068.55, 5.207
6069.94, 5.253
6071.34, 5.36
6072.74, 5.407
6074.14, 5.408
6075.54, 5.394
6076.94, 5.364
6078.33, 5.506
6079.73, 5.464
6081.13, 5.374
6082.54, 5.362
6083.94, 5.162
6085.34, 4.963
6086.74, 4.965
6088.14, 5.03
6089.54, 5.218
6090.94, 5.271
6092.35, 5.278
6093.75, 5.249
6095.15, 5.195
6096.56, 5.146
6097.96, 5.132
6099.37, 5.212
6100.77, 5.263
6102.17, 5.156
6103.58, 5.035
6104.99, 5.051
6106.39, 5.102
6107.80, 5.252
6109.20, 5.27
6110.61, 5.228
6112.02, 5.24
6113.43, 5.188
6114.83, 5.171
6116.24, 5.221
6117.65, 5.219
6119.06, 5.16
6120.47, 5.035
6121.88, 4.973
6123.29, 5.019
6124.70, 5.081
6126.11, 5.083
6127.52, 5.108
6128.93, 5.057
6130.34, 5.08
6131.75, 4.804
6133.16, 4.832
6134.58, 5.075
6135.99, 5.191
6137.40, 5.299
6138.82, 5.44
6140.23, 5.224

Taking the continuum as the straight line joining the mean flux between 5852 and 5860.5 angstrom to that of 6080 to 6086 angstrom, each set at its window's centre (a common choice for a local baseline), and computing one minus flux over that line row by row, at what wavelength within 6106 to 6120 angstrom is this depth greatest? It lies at 6106.39 angstrom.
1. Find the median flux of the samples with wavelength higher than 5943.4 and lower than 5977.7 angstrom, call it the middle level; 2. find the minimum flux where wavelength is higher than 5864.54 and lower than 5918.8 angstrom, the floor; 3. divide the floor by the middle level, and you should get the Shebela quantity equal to 0.745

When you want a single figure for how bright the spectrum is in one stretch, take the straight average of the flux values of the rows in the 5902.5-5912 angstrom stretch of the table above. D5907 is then 4.86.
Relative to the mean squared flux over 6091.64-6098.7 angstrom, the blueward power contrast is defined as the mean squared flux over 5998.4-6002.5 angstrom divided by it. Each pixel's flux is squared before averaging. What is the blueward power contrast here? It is 0.95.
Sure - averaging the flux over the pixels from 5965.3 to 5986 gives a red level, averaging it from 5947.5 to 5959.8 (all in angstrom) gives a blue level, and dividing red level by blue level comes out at 1.03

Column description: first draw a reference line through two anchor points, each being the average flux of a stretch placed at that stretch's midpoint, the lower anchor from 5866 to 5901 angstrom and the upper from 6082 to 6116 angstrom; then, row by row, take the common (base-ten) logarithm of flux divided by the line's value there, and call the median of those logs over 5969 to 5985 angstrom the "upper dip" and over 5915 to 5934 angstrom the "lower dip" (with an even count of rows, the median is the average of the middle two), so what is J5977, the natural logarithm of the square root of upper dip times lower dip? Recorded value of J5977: -3.79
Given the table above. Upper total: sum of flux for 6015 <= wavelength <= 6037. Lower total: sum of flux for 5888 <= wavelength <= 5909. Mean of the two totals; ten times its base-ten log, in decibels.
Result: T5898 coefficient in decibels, 18.8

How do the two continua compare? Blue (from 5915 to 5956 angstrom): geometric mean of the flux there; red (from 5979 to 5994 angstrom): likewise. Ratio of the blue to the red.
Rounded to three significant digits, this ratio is 1.01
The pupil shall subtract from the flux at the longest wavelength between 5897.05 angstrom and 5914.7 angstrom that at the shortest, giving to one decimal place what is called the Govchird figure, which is 0.8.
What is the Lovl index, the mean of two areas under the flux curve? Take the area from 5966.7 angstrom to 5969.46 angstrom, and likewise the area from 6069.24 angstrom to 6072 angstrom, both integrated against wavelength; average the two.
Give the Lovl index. 14.6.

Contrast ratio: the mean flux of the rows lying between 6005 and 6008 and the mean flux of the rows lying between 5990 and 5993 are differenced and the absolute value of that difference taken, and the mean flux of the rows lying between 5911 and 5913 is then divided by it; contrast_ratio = 19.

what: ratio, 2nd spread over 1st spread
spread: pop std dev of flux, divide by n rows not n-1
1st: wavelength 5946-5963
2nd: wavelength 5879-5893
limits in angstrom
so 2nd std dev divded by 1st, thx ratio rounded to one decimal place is 2.9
